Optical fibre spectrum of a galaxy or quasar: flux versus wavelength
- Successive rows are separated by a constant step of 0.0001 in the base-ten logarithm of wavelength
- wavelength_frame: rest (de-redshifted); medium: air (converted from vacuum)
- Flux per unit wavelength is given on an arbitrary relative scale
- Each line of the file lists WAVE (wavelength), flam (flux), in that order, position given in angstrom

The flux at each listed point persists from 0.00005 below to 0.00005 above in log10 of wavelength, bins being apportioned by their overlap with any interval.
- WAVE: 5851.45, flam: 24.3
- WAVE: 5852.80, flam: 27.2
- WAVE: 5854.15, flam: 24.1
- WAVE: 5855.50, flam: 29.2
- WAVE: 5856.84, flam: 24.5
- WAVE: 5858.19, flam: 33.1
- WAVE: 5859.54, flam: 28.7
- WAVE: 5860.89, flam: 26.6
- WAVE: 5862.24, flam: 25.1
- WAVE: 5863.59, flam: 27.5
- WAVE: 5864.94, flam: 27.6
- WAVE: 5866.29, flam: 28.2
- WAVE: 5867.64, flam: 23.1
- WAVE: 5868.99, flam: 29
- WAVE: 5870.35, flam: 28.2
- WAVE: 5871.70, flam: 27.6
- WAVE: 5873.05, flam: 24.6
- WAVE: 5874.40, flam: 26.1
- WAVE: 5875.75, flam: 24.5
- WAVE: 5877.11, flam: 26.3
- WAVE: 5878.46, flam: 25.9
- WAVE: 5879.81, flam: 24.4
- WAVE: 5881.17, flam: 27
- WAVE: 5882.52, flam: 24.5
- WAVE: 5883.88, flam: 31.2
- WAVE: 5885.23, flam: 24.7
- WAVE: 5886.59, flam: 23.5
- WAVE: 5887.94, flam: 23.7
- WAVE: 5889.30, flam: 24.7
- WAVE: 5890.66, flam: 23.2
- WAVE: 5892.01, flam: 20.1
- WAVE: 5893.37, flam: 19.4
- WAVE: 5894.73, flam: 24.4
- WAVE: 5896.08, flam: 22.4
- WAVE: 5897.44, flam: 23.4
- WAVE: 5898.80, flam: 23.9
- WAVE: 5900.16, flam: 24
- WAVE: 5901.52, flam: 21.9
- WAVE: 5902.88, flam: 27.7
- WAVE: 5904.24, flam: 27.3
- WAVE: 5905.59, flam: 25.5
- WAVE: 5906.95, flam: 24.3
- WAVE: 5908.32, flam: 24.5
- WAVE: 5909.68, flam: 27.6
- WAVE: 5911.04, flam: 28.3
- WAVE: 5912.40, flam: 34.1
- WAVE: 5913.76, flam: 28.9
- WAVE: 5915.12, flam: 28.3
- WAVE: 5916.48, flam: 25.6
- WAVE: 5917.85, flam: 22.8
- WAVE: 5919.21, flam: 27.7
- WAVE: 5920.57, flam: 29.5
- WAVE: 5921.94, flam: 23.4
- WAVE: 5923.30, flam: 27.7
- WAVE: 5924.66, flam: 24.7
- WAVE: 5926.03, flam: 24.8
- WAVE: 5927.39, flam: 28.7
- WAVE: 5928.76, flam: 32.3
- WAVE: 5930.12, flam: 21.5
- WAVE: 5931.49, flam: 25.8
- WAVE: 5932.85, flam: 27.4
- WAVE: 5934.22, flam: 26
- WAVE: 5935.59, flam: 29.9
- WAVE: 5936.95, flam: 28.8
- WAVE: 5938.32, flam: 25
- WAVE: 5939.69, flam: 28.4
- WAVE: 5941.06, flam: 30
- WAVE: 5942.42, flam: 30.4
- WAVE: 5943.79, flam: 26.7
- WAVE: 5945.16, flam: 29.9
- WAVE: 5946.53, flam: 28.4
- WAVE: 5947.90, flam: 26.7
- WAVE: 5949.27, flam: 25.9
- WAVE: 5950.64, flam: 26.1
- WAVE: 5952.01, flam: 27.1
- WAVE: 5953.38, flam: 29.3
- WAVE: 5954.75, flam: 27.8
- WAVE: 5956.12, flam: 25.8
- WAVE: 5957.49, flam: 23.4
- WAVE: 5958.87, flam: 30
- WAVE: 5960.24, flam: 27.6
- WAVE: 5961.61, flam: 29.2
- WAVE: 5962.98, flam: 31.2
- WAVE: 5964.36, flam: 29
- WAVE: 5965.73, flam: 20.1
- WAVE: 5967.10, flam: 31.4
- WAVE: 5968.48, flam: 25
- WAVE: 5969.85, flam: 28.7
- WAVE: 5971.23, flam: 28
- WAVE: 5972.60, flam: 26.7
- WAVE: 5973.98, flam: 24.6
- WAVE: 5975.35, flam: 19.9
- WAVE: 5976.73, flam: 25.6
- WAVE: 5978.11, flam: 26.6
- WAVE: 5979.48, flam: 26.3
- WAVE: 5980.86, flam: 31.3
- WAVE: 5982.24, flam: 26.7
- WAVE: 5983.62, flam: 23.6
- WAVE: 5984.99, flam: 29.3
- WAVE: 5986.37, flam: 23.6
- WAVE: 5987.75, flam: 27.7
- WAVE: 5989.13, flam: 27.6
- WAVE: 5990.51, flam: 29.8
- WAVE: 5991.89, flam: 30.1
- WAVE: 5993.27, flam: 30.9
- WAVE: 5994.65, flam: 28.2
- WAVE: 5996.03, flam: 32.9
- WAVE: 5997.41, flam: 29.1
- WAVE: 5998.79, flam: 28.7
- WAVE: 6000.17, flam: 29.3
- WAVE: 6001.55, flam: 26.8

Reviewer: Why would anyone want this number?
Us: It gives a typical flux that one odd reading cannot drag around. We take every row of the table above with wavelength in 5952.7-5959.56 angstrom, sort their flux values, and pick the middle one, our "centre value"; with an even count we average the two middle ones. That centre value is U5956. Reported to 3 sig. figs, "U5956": 27.8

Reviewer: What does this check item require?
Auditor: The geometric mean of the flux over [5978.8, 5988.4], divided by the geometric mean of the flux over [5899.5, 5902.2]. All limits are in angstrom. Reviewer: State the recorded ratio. 1.17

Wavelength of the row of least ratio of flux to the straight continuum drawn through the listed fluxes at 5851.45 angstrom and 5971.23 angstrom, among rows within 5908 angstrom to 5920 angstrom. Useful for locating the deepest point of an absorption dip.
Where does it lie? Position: 5917.85 angstrom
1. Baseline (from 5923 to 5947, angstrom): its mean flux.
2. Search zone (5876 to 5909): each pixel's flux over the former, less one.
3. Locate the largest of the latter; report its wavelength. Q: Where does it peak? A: 5883.88 angstrom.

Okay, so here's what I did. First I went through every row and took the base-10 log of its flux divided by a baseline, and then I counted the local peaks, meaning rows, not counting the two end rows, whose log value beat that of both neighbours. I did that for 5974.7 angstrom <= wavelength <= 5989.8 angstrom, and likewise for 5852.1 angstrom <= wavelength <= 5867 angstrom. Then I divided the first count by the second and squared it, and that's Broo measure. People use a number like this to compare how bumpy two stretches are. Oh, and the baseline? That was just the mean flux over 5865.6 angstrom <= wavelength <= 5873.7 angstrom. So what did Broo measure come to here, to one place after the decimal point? 4.0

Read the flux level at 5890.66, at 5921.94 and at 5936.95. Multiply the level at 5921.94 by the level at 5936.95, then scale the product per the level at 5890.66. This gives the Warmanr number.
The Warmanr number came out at 29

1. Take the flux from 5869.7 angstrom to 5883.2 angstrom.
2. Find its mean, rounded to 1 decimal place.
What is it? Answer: 25.9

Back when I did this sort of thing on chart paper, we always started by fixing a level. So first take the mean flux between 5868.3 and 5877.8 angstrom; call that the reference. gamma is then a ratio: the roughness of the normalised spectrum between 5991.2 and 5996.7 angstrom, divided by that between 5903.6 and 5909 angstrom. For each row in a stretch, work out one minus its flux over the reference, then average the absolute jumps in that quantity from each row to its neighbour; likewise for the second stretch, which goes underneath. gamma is 2.6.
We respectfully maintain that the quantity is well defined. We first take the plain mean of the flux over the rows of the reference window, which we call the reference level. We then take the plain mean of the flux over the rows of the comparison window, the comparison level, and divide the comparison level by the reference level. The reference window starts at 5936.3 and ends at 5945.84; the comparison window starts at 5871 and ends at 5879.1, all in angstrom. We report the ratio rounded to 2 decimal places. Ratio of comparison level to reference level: 0.91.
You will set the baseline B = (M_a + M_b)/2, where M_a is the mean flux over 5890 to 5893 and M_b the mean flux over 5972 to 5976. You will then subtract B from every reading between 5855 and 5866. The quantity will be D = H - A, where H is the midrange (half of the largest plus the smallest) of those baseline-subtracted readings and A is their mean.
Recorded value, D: 1.0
